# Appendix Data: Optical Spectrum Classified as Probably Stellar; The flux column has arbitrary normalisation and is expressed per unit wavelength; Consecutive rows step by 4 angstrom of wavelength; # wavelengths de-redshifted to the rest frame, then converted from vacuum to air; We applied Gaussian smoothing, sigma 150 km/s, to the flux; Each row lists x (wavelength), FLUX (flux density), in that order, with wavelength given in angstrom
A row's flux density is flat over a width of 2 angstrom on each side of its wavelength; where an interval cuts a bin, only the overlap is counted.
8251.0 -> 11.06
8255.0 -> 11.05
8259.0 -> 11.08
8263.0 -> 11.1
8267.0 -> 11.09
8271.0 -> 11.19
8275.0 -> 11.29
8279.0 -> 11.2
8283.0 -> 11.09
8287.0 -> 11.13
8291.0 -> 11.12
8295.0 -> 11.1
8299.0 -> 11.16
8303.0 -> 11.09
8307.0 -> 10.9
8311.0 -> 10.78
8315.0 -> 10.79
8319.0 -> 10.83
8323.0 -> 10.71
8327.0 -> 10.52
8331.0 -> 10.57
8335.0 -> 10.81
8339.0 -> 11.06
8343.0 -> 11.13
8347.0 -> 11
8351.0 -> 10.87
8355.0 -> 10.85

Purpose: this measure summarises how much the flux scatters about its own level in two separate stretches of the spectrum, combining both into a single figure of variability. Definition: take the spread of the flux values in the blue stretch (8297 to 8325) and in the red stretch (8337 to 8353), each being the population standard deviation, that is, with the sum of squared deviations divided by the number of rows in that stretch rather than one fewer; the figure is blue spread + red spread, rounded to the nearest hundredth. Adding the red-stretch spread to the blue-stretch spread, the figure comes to 0.25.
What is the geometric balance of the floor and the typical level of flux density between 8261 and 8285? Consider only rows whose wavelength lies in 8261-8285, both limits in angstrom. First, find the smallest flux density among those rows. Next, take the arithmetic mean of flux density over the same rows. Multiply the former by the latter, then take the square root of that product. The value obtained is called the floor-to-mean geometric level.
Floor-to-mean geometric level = 11.1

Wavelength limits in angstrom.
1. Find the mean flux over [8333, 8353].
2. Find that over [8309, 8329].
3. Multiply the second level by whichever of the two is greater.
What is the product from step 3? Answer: 118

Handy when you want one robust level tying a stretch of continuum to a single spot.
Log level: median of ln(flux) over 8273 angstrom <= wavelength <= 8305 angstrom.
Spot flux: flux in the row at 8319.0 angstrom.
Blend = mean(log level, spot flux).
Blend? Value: 6.62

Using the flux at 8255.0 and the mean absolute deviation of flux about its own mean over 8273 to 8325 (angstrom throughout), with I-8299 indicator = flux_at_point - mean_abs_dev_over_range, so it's 10.9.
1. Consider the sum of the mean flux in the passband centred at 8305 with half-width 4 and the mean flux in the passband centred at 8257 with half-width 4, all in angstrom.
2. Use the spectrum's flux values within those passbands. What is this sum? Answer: 22.06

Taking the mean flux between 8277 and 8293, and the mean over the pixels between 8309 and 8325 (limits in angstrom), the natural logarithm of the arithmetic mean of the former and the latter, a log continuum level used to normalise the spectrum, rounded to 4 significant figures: 2.394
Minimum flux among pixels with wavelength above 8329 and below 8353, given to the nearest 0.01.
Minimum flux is 10.57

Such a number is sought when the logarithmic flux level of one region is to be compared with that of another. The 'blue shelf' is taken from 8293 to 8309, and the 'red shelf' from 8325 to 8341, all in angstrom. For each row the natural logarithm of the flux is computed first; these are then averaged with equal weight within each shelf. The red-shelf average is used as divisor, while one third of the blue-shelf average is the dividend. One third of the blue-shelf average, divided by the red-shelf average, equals 0.338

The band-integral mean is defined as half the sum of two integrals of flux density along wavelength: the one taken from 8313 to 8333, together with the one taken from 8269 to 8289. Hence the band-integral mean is 219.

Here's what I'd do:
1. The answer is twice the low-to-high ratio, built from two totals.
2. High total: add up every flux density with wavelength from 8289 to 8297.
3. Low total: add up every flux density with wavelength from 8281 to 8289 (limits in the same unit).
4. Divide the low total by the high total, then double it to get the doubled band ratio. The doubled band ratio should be 2.00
